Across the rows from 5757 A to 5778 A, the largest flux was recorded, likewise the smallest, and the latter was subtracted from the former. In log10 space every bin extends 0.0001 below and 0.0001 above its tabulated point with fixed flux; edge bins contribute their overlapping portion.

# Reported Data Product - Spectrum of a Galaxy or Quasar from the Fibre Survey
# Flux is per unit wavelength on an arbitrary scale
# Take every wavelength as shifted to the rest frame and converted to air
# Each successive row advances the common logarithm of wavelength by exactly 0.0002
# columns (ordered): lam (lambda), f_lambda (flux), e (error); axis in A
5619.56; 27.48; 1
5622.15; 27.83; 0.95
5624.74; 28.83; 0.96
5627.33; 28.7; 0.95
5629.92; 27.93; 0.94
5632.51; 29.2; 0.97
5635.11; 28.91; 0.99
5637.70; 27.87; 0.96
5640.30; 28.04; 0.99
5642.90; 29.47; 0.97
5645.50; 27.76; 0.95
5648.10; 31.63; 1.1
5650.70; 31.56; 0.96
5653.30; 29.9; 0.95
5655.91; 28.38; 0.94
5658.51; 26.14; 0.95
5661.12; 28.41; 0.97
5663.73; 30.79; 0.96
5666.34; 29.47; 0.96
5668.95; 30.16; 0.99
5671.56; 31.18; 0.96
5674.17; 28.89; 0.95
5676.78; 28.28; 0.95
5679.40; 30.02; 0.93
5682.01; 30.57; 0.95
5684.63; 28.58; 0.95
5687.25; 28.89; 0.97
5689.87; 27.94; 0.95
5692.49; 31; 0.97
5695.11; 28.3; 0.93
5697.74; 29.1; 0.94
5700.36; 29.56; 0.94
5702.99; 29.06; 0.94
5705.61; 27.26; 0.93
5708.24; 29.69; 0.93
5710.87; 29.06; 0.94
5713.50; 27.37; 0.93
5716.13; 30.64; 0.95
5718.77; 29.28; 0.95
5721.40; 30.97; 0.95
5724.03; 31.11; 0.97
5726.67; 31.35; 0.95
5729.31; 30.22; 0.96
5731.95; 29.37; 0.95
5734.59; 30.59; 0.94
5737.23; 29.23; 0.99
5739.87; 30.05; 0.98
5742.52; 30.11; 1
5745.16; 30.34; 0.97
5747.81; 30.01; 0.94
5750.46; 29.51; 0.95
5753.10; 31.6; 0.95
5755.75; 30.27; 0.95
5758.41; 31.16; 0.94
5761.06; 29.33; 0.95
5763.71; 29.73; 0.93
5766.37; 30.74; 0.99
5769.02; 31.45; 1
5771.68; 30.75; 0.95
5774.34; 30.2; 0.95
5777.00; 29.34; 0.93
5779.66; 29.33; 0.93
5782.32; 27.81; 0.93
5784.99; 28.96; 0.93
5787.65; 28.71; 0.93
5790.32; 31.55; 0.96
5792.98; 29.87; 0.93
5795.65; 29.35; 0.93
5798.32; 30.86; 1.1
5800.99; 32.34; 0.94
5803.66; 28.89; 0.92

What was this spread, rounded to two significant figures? 2.1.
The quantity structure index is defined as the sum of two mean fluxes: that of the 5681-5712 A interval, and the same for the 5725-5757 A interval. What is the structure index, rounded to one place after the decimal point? 59.3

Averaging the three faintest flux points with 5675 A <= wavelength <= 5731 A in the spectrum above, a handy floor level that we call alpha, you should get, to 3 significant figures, 27.5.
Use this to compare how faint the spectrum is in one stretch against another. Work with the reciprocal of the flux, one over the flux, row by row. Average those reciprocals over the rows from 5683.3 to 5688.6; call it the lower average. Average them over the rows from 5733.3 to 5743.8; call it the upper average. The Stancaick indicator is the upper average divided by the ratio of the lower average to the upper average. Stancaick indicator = 0.0320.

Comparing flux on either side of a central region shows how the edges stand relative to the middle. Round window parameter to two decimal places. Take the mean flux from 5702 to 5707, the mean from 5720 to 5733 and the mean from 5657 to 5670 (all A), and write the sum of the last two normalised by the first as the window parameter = 2.12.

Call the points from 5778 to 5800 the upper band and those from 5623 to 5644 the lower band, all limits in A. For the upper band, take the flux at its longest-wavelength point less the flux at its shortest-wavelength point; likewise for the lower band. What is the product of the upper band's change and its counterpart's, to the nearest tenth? 1.0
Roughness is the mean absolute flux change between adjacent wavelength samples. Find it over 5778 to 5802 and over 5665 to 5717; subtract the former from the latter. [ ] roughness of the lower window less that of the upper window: 0.1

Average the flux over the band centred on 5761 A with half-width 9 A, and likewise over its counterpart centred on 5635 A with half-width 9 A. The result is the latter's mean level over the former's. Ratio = 0.93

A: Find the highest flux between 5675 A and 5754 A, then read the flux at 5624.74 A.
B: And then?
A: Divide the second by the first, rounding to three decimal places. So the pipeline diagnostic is 0.912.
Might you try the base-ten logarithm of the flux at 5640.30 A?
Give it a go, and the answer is 1.45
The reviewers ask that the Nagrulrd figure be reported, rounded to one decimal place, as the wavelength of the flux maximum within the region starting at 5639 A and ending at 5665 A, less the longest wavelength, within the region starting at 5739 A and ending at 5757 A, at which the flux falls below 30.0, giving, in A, -102.4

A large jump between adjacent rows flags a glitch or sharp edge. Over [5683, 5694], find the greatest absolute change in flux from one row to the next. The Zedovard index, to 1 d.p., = 3.1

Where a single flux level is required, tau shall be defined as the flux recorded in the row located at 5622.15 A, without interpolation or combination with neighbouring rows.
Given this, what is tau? 27.83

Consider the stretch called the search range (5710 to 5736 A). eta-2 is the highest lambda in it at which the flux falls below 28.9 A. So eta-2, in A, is 5713.50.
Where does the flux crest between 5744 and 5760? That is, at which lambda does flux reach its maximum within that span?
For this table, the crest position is 5753.10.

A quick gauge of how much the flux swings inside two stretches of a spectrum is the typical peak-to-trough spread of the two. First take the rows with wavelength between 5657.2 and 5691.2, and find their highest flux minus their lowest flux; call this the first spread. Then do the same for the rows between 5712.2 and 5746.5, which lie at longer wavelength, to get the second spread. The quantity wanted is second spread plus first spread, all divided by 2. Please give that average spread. 4.5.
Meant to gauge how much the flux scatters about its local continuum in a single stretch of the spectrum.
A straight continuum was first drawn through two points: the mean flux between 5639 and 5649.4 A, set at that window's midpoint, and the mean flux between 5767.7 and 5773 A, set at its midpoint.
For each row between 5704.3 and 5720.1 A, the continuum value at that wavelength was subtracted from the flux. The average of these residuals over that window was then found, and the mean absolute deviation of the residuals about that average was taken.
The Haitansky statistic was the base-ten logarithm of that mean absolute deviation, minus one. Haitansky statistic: -0.99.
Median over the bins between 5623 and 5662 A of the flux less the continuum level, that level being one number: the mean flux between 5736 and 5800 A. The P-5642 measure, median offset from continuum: -1.3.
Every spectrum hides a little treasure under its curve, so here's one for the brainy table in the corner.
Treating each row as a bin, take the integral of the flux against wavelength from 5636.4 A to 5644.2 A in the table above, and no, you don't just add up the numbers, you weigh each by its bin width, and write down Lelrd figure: 222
